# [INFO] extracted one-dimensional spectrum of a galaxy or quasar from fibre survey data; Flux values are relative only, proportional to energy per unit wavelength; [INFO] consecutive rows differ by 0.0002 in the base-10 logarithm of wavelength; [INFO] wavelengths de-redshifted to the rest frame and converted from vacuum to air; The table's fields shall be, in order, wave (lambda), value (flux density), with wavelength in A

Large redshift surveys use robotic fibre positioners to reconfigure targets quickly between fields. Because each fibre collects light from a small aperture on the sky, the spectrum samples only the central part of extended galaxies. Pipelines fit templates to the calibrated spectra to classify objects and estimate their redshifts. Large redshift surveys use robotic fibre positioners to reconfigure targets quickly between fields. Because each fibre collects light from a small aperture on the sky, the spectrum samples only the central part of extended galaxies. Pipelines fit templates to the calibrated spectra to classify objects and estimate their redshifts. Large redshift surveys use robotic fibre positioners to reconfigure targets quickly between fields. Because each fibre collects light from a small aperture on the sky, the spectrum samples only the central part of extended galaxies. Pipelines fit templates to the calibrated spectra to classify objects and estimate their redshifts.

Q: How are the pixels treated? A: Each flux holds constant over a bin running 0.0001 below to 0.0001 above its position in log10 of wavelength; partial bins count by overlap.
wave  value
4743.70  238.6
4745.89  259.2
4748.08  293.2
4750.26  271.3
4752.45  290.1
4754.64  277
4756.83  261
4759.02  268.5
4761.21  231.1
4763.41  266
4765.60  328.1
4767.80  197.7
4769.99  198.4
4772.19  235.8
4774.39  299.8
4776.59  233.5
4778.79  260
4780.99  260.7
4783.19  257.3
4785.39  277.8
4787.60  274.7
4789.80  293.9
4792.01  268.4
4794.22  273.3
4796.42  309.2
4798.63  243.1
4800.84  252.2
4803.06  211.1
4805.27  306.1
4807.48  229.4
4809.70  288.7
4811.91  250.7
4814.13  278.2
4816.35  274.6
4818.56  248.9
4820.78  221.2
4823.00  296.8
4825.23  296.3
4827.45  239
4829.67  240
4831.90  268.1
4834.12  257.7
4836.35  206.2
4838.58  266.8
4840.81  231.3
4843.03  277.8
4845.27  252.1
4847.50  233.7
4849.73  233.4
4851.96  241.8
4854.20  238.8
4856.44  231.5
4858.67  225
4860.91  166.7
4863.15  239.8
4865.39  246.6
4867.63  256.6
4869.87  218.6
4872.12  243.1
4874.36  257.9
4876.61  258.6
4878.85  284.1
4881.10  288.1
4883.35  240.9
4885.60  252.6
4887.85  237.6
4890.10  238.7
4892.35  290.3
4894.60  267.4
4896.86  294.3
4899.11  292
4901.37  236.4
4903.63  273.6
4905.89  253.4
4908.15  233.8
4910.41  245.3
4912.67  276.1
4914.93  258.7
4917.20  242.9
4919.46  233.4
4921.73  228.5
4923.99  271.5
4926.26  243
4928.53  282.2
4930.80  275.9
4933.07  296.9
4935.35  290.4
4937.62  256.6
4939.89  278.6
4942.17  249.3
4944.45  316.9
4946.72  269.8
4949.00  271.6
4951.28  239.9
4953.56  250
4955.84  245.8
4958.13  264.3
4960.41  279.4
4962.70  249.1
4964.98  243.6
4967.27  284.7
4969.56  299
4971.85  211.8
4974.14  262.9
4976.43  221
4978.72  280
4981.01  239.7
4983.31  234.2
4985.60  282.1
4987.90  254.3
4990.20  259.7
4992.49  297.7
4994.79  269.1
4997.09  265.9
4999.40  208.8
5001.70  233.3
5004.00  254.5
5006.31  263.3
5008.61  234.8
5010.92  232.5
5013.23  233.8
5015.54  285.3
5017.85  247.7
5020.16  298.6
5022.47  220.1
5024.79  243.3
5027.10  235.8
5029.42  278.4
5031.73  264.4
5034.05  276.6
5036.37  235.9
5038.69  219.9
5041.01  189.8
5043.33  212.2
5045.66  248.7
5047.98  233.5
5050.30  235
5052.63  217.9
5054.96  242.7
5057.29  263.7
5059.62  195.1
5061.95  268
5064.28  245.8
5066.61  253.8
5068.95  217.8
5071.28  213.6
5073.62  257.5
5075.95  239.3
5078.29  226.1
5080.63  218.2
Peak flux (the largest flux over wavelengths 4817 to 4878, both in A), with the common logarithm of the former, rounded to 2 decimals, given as 2.47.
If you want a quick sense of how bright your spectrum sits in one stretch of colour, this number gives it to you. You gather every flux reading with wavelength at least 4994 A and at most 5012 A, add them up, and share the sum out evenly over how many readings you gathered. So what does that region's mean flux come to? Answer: 245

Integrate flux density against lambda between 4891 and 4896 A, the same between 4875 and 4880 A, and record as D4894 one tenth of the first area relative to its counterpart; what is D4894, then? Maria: 0.103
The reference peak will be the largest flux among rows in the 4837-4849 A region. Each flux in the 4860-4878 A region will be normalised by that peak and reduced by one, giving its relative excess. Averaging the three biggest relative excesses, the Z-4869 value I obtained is -0.072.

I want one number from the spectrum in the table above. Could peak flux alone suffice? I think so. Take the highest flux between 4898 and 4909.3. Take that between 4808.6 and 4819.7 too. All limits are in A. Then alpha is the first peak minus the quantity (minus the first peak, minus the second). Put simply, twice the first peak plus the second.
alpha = 873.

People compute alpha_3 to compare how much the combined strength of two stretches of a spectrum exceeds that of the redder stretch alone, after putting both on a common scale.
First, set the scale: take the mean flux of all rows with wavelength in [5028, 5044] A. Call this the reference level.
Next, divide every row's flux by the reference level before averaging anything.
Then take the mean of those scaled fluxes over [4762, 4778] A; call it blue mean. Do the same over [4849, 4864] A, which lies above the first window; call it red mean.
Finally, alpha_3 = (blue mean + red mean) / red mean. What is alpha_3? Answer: 2.12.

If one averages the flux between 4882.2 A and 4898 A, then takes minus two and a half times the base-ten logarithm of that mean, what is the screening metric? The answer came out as -6.04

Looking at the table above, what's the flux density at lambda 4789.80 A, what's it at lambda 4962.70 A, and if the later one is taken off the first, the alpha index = 45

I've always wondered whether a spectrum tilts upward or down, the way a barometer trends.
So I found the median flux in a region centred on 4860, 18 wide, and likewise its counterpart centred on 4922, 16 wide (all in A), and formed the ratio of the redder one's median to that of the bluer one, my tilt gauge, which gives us 1.02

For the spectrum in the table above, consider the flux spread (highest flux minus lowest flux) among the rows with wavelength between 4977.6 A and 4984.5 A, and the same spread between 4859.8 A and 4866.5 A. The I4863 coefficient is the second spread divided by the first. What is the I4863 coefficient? 1.7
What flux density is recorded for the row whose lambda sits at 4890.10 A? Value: 238.7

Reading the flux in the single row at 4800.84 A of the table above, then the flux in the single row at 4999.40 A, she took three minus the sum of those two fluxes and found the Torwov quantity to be -458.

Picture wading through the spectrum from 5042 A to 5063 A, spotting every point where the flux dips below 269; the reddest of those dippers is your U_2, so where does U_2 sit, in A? 5061.95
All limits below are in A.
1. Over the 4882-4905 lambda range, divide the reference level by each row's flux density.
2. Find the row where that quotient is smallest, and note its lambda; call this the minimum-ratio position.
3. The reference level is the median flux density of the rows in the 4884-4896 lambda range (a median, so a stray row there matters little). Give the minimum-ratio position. 4896.86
